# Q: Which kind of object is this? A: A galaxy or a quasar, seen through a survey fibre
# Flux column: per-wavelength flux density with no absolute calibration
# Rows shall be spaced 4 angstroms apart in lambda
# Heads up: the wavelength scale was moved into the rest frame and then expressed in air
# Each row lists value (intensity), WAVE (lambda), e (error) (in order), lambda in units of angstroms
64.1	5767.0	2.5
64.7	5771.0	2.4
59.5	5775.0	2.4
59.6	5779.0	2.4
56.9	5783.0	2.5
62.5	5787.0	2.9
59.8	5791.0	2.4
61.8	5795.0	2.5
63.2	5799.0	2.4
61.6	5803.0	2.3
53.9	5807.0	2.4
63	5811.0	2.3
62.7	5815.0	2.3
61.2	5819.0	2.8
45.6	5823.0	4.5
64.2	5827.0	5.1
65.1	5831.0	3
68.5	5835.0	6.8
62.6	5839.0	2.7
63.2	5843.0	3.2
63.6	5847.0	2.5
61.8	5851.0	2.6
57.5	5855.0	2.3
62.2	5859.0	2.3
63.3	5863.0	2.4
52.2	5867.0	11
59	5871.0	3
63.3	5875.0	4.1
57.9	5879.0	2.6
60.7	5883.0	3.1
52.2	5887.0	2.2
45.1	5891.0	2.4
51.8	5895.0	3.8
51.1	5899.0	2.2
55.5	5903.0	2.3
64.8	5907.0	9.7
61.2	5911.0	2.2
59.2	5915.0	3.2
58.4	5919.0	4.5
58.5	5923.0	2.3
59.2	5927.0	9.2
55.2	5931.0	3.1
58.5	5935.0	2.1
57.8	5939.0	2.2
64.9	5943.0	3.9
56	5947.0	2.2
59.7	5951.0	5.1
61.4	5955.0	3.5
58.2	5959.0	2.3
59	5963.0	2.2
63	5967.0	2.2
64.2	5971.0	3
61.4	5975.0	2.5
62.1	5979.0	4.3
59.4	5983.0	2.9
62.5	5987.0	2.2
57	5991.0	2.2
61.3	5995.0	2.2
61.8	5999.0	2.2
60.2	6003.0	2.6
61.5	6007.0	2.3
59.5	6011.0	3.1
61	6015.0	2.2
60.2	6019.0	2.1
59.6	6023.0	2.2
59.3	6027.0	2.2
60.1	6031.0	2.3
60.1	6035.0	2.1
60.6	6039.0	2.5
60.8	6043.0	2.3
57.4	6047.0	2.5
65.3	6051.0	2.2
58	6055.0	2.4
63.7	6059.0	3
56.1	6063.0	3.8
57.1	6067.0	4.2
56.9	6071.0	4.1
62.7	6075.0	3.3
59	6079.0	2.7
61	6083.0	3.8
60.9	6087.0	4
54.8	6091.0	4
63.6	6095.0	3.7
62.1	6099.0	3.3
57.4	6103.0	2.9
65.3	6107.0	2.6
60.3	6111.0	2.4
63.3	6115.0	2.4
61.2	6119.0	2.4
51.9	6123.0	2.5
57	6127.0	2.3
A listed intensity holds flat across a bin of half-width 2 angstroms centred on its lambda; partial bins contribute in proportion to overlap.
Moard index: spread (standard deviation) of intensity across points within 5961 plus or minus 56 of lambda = 2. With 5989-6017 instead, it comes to 2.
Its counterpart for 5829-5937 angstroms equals 5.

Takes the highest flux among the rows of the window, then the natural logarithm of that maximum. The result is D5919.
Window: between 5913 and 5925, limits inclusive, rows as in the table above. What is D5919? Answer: 4.081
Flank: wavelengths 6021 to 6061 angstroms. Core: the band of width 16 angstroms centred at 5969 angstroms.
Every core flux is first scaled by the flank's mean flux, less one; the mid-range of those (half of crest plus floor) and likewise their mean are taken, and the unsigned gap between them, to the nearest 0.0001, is 0.0050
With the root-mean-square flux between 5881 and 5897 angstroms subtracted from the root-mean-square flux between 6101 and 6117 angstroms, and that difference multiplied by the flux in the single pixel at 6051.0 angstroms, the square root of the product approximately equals 24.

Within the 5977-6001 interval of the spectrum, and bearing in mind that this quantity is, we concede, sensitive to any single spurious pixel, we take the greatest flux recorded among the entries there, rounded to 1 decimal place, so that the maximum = 62.5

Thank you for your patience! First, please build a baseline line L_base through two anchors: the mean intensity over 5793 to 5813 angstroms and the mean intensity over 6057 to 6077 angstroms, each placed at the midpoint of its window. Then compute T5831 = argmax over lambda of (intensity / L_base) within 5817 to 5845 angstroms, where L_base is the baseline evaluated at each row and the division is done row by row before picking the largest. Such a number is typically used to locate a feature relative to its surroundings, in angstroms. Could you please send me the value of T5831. 5835.0 angstroms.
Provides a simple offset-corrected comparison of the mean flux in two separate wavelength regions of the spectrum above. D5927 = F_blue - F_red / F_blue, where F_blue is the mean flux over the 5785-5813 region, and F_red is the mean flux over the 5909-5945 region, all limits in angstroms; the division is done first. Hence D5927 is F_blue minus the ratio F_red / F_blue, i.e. 59.9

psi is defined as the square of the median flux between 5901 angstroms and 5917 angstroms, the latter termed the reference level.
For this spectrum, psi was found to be 3624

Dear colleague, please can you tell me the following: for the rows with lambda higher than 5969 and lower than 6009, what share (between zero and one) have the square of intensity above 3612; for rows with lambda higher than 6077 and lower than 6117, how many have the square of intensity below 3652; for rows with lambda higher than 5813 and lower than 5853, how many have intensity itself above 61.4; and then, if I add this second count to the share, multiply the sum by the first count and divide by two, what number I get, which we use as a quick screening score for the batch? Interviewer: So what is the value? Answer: 18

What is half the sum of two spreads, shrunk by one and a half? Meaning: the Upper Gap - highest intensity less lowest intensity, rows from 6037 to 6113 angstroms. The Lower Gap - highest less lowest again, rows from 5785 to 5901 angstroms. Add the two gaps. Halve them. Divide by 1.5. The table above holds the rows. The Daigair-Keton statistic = 11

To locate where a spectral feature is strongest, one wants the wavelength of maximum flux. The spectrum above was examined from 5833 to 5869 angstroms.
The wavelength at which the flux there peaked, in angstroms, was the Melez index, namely 5835.0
